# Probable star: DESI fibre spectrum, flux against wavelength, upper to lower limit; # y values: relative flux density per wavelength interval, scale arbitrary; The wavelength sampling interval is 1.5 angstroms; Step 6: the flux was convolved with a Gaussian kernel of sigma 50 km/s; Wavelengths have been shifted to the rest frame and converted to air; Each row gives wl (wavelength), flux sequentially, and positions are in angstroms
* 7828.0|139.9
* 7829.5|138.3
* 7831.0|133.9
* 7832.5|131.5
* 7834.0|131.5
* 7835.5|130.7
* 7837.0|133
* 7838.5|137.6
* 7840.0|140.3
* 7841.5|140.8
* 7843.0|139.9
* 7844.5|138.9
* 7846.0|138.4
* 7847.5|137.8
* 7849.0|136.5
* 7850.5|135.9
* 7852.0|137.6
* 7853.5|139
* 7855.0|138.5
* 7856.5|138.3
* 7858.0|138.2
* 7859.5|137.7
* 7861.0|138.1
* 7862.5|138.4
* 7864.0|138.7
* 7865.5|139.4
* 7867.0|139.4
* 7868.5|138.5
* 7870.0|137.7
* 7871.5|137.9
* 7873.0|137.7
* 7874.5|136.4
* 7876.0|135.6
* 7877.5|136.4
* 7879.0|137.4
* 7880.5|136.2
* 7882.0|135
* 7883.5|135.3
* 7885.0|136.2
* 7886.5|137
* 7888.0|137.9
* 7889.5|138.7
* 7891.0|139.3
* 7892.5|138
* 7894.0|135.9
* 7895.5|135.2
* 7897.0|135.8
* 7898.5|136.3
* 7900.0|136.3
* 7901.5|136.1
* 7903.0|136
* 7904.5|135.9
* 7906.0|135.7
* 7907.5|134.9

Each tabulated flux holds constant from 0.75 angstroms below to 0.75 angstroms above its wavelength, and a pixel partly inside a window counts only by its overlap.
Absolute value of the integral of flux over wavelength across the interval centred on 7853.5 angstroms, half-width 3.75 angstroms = 1034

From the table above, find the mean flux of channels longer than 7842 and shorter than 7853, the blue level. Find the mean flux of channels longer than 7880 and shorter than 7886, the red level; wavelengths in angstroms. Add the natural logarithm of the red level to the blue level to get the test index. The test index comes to 143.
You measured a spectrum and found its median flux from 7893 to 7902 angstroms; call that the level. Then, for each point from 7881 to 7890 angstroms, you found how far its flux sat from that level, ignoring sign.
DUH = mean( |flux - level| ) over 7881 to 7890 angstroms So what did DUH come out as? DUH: 1.2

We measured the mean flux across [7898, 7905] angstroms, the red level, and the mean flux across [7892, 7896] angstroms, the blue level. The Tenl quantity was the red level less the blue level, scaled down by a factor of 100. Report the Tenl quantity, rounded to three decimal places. -0.002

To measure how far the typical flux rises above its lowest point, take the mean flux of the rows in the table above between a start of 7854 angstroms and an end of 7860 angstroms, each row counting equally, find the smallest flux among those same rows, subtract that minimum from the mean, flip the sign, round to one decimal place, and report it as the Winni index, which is -0.5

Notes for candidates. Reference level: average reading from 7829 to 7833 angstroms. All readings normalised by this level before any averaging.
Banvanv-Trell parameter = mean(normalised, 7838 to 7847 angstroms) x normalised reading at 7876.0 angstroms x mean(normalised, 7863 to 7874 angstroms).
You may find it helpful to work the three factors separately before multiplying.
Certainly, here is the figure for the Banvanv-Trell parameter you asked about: 1.07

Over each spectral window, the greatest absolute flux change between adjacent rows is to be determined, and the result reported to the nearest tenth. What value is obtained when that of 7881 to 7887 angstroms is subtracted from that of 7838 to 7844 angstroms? 1.8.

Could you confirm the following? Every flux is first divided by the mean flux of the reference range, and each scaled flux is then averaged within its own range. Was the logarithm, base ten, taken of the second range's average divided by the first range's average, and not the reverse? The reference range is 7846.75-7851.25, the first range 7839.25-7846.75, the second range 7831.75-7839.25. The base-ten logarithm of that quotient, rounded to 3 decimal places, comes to -0.022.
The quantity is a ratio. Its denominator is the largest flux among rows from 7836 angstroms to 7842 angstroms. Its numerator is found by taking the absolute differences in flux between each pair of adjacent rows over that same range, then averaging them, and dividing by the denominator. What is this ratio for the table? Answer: 0.018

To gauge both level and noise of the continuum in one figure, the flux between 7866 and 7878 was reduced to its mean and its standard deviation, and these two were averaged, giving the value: 69.3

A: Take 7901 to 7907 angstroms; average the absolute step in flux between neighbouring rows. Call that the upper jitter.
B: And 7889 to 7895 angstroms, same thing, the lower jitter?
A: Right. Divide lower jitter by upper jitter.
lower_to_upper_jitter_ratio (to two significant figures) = 10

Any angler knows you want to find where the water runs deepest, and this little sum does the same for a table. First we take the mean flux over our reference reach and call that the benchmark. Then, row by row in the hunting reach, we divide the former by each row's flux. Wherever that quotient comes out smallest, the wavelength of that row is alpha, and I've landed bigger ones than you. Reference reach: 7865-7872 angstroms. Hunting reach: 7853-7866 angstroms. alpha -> 7865.5 angstroms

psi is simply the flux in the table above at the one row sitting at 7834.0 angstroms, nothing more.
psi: 131.5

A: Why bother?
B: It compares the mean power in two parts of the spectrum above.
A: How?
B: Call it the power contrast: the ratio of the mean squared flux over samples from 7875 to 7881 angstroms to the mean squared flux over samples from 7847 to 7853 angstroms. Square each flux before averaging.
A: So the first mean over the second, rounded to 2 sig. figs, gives 0.99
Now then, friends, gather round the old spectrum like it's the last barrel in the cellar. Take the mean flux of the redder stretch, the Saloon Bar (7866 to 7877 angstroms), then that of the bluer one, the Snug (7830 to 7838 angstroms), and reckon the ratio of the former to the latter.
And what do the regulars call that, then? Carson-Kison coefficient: 1.04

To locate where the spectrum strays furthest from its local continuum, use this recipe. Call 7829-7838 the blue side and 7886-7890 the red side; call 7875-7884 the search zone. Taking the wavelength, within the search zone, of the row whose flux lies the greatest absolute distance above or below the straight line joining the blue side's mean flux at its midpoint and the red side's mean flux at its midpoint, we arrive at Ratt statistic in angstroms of 7882.0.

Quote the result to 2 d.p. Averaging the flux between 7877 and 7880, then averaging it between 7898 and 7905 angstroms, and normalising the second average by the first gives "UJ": 0.99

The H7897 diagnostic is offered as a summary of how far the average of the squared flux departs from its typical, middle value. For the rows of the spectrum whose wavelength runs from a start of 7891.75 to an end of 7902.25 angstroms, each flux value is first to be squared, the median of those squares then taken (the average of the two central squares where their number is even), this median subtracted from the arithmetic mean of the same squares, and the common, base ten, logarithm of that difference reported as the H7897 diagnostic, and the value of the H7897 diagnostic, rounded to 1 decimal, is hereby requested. 1.6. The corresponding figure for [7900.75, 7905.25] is -2.2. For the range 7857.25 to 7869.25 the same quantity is 1.4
